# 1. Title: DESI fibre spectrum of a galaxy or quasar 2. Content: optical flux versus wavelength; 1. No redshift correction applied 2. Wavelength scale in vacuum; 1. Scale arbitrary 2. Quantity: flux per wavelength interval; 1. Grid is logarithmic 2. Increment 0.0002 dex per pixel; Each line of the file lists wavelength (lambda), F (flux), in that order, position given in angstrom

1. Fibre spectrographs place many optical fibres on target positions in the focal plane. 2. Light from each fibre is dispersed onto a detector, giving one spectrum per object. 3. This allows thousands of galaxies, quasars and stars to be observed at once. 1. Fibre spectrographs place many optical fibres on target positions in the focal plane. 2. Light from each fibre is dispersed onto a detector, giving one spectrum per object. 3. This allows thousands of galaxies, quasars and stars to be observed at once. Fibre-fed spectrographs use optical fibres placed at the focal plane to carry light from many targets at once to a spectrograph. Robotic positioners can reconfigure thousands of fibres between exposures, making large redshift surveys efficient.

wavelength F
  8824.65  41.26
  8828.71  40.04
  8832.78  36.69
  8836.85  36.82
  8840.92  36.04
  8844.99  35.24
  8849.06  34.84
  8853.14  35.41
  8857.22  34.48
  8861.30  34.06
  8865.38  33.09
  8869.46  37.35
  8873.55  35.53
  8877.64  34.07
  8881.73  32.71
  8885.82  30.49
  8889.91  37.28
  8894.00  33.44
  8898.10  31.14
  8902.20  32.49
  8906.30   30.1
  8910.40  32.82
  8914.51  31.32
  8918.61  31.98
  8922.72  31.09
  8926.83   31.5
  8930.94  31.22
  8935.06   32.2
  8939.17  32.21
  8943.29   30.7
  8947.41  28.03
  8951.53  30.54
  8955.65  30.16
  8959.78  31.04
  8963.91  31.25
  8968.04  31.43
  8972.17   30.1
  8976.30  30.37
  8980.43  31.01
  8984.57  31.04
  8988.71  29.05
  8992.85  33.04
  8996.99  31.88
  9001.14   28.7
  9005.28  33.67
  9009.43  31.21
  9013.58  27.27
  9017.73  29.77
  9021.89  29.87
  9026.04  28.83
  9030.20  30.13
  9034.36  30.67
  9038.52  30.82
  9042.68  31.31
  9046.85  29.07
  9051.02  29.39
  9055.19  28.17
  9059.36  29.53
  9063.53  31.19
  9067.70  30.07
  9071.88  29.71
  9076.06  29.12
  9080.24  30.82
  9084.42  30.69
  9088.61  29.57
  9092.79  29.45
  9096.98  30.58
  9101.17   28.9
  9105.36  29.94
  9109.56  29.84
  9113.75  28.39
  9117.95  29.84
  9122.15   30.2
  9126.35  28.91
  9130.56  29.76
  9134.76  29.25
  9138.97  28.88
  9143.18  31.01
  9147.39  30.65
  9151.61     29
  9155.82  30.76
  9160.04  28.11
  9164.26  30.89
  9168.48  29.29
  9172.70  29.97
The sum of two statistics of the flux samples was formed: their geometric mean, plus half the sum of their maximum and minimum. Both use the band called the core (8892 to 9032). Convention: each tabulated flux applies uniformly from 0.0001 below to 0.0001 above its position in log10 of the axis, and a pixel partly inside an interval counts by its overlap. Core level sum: 61.3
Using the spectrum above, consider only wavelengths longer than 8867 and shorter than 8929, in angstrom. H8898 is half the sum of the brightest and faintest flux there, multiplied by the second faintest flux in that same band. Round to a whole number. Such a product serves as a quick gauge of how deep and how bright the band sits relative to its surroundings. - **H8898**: 1028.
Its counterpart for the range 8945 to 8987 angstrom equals 895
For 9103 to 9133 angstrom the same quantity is 847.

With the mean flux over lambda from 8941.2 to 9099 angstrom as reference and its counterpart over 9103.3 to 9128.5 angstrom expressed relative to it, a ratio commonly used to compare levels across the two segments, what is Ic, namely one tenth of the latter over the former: 0.0976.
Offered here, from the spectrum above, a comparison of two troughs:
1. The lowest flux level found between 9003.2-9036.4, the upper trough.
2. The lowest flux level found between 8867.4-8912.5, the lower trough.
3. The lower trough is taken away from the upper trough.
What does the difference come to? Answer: -3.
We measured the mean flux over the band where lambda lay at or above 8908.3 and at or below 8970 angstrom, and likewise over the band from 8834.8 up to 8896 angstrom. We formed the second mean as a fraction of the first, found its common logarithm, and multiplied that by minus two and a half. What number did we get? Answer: -0.12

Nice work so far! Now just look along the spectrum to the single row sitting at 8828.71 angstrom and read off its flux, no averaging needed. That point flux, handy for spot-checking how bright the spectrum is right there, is 40.04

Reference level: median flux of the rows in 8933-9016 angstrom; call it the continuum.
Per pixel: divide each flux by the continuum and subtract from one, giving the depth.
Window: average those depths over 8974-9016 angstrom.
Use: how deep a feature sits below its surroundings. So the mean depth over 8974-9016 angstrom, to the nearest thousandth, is 0.010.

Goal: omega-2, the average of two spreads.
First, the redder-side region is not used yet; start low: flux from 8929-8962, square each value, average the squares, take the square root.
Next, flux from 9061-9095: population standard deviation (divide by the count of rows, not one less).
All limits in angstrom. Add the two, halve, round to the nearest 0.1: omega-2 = 15.7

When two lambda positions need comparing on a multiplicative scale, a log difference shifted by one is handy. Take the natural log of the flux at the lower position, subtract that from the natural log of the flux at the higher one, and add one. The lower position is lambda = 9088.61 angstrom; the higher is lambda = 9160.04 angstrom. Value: 0.95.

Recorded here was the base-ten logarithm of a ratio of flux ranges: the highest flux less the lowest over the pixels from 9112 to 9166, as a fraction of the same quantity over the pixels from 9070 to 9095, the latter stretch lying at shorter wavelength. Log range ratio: 0.2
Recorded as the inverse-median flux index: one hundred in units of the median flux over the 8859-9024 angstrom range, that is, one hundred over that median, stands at 3.20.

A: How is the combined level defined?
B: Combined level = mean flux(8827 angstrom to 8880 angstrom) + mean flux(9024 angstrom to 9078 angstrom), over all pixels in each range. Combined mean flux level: 65.5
